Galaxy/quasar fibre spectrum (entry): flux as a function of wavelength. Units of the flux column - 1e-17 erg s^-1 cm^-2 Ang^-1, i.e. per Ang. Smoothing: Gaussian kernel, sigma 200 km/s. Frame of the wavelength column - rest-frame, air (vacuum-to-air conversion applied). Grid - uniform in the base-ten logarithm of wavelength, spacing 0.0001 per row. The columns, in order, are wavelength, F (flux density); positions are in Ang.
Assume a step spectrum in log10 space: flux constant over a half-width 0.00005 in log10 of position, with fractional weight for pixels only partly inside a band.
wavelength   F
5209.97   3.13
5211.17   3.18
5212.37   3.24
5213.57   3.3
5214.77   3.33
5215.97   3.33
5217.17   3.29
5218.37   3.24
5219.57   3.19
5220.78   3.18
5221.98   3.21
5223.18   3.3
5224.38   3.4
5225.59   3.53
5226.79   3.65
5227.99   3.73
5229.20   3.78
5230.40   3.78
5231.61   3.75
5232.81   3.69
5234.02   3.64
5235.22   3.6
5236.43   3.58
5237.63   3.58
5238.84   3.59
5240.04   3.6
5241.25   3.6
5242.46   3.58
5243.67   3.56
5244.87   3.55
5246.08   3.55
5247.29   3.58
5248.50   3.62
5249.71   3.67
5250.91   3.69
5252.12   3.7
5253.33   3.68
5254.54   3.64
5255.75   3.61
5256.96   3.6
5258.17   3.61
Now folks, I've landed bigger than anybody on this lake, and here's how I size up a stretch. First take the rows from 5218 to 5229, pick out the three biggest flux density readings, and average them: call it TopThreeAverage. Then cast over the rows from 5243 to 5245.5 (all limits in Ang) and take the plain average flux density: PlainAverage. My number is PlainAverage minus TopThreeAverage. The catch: -0.08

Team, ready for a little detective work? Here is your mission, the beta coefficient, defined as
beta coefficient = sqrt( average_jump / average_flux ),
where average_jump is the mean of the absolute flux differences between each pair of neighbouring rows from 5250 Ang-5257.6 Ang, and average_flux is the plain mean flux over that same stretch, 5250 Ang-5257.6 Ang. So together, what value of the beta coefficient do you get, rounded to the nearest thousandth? 0.078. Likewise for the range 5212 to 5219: 0.105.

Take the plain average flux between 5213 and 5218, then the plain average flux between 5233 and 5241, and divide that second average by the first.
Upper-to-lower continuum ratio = 1.09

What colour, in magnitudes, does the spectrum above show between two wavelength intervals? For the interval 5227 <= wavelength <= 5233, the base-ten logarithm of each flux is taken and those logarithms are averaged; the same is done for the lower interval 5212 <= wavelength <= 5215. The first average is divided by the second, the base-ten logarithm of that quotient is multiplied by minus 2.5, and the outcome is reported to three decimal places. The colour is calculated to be -0.112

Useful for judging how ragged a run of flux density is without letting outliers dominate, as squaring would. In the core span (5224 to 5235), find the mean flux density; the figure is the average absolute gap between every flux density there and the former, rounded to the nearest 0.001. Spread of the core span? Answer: 0.094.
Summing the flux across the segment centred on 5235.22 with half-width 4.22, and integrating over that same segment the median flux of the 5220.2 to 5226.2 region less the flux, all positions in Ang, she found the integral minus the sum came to -28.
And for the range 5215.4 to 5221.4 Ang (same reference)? -16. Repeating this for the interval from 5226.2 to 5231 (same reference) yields -17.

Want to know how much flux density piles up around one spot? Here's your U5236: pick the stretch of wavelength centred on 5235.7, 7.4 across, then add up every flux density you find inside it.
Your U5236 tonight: 21.68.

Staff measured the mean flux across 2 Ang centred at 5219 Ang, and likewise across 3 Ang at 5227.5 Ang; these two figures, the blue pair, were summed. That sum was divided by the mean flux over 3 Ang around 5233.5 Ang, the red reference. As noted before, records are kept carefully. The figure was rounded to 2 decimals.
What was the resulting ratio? 1.88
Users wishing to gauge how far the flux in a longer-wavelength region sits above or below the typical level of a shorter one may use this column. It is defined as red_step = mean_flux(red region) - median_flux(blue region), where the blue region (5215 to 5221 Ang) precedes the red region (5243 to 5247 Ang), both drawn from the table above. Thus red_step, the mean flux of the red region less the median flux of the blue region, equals 0.3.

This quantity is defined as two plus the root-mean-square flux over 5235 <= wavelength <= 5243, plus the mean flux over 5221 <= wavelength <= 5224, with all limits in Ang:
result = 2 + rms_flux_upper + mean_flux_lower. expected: 8.85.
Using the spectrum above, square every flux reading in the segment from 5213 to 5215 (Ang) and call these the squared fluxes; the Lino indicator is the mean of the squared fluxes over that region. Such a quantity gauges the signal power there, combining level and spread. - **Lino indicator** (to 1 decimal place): 11.0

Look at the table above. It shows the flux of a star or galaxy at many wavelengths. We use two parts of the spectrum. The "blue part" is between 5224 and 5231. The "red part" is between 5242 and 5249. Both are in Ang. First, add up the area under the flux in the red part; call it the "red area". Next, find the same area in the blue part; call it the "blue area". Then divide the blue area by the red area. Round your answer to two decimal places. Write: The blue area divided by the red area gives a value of 1.02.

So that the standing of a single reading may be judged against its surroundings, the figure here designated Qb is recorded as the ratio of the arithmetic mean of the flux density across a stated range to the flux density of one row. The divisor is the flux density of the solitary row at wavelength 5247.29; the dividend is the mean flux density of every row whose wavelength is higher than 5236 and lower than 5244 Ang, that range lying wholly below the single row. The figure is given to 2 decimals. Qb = 1.00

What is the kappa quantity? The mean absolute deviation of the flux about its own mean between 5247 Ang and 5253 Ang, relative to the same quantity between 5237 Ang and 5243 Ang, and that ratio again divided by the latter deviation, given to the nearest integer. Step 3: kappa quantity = 650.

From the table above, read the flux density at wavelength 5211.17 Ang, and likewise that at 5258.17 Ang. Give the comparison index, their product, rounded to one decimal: 11.5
